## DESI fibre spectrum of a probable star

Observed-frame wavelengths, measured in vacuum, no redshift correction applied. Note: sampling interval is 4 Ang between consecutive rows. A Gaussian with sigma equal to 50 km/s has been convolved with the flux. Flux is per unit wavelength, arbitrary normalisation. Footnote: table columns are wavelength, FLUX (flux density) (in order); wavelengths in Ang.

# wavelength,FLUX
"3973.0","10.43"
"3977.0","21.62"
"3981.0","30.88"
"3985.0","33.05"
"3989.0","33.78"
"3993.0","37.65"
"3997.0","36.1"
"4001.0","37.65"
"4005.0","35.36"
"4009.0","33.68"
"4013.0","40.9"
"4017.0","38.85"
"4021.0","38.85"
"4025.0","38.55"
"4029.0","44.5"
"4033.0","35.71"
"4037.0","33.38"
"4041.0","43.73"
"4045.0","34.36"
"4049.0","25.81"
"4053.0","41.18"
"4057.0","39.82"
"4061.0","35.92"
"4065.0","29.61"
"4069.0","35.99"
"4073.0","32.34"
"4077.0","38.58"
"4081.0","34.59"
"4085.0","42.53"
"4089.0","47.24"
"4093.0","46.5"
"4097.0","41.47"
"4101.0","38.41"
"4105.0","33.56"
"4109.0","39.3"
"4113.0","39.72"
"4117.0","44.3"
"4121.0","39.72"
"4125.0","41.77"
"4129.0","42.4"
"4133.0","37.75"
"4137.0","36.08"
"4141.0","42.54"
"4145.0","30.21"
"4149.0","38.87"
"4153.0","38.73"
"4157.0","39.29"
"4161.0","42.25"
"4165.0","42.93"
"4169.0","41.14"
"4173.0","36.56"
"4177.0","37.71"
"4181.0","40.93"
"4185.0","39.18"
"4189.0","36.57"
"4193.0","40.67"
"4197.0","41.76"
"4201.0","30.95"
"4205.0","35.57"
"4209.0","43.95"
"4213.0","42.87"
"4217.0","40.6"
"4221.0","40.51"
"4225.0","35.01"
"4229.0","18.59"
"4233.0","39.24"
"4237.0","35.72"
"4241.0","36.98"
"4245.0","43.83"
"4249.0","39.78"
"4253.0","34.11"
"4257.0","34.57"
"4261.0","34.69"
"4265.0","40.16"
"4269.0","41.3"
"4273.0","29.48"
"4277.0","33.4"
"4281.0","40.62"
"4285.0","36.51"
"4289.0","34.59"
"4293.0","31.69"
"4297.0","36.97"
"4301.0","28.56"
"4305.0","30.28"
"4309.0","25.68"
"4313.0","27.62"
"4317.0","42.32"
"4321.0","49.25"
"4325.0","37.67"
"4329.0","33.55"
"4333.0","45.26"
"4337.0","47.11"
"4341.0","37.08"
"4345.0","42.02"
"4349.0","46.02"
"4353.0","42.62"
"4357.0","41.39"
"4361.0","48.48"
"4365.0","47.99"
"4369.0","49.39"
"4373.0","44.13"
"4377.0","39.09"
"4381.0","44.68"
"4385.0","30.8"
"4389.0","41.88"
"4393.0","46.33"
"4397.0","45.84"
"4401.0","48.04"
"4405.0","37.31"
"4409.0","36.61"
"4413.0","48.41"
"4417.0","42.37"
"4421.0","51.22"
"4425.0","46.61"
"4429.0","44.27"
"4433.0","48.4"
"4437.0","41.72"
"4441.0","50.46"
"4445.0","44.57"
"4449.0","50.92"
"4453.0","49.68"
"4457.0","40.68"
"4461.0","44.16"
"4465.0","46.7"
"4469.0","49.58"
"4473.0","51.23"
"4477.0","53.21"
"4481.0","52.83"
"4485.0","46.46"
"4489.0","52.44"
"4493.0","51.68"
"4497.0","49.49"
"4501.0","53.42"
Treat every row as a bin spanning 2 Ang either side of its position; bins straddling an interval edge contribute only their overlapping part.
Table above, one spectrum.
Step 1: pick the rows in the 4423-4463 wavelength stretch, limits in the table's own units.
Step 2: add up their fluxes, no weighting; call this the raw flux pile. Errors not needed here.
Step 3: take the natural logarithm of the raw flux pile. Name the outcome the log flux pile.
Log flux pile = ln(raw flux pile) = 6.1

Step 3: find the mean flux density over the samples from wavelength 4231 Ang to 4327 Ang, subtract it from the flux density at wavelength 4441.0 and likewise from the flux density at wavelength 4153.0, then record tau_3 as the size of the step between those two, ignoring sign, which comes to 12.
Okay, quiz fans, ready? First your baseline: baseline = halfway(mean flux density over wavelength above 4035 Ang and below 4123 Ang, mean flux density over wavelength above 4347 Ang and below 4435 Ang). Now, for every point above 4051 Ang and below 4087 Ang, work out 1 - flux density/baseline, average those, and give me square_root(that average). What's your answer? 0.33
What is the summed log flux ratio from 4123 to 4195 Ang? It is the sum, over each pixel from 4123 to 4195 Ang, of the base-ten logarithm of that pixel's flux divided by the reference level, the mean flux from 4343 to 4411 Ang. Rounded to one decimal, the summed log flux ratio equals -0.8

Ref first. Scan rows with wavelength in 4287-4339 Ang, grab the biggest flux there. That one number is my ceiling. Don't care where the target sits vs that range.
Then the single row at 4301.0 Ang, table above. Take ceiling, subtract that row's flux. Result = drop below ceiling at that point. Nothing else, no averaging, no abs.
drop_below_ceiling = 21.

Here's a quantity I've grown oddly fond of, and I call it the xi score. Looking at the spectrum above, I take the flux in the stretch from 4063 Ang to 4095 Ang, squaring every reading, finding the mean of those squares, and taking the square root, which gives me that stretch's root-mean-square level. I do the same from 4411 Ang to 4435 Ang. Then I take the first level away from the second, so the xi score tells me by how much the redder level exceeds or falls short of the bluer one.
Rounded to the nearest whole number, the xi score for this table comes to 8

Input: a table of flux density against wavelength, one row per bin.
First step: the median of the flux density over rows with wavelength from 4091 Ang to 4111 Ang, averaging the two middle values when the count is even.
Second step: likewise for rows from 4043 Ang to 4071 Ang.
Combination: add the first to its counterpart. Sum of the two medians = 75.2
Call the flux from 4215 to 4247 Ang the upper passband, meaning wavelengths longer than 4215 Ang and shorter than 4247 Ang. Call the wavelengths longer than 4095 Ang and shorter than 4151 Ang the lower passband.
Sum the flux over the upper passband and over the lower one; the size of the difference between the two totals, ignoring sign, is 256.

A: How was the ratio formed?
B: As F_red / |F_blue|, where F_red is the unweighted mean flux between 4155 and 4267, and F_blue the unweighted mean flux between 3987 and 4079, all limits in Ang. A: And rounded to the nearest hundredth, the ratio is 1.04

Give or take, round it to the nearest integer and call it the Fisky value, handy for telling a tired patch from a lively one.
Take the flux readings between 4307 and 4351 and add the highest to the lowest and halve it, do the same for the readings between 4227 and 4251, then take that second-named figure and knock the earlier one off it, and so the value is -6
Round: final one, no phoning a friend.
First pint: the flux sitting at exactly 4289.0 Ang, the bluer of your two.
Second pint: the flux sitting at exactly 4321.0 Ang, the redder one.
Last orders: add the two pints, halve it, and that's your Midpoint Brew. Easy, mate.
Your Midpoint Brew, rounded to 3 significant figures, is 41.9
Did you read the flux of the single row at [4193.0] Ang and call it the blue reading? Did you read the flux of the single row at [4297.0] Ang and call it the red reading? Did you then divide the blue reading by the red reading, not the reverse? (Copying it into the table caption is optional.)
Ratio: 1.10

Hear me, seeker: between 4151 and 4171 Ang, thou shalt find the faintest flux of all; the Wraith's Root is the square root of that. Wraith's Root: 6.2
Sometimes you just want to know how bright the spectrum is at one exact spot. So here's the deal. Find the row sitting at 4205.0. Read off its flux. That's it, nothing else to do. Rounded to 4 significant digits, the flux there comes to 35.57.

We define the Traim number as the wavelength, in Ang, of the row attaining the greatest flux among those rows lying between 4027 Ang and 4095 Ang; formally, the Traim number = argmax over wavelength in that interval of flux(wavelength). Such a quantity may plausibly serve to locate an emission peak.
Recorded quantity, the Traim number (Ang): 4089.0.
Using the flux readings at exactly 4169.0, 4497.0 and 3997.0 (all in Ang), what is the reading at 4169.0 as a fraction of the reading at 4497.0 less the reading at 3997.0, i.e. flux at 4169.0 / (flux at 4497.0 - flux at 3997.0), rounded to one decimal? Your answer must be 3.1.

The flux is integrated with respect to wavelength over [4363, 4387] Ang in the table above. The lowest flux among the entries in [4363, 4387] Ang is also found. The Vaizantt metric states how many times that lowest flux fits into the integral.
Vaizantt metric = 33.3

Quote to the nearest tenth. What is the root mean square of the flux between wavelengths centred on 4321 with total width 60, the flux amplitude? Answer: 38.1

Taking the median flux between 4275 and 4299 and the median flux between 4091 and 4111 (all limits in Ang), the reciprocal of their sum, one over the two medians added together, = 0.0134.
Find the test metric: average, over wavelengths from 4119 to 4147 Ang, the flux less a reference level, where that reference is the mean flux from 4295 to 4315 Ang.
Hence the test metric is 8.8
